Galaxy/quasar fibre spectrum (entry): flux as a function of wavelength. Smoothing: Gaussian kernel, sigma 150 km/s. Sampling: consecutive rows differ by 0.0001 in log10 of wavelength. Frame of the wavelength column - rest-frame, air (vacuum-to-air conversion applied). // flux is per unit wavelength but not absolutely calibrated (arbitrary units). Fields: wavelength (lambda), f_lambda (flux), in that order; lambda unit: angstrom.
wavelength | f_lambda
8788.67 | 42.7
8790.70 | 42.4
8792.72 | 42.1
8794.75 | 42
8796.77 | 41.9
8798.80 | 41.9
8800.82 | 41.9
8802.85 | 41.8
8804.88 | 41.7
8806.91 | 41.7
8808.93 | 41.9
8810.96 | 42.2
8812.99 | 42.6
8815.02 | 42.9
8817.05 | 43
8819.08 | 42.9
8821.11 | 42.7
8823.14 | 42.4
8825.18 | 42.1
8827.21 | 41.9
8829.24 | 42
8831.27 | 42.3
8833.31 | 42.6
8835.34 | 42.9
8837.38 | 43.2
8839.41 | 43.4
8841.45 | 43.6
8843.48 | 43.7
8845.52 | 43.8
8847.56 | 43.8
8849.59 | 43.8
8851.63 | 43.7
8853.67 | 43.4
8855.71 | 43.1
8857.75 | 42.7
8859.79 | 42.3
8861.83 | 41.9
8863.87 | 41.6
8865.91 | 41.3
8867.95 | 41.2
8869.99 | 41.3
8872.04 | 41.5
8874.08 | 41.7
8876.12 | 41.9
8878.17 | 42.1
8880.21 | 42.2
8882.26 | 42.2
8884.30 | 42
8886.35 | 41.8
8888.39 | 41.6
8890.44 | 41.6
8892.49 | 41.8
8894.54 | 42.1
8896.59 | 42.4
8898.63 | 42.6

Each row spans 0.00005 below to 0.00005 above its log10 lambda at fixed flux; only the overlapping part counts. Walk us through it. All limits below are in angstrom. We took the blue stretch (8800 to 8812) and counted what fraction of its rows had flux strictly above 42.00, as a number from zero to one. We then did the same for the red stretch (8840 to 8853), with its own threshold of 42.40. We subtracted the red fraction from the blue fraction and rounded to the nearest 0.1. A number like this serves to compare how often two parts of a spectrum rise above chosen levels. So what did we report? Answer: -0.8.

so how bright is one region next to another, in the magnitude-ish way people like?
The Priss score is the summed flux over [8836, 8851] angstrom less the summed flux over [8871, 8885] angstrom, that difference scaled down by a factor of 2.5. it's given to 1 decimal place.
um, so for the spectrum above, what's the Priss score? 4.7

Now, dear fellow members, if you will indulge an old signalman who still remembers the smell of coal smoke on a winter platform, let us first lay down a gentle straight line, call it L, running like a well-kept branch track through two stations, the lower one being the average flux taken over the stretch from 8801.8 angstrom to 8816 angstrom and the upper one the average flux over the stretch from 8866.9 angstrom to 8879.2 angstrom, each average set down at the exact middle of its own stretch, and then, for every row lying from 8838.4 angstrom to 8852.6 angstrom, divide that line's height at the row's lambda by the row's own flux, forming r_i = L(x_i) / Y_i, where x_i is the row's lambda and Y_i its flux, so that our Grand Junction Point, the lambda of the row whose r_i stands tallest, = 8839.41 angstrom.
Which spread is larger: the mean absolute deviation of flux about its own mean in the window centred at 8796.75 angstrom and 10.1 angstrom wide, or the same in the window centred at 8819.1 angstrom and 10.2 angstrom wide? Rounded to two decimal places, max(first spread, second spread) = 0.18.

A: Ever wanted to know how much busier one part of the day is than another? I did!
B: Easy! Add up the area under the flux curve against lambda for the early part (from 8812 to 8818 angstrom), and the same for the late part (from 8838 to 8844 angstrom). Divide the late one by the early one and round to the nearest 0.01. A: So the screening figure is 1.02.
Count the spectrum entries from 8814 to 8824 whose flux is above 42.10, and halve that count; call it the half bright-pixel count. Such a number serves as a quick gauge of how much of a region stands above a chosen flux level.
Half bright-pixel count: 2.5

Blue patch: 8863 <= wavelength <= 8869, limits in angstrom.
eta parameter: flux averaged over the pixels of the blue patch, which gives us 41.4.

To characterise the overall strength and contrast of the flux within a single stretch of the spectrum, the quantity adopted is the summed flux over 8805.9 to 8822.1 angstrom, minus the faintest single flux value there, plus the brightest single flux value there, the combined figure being 341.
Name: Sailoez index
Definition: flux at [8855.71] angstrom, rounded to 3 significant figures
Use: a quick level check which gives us 43.1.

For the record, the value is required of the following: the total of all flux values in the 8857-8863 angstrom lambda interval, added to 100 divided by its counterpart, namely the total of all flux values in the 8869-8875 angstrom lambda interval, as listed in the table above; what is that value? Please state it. 128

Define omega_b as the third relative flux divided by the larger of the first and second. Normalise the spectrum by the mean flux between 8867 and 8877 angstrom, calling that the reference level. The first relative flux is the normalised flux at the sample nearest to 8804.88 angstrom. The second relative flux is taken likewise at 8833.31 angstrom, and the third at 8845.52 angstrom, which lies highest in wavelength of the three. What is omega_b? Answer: 1.03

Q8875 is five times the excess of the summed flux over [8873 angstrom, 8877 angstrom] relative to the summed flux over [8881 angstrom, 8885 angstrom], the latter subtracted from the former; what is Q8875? -3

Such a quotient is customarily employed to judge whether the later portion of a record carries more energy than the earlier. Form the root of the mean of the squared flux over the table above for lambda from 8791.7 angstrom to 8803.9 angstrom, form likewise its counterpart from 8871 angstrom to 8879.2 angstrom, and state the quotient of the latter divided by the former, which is 1.00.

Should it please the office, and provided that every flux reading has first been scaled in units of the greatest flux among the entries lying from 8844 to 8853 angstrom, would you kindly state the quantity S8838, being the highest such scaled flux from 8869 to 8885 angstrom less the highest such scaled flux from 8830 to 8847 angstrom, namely -0.037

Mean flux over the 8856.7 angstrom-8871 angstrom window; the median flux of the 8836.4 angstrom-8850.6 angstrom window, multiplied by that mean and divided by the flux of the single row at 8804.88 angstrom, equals 43.8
